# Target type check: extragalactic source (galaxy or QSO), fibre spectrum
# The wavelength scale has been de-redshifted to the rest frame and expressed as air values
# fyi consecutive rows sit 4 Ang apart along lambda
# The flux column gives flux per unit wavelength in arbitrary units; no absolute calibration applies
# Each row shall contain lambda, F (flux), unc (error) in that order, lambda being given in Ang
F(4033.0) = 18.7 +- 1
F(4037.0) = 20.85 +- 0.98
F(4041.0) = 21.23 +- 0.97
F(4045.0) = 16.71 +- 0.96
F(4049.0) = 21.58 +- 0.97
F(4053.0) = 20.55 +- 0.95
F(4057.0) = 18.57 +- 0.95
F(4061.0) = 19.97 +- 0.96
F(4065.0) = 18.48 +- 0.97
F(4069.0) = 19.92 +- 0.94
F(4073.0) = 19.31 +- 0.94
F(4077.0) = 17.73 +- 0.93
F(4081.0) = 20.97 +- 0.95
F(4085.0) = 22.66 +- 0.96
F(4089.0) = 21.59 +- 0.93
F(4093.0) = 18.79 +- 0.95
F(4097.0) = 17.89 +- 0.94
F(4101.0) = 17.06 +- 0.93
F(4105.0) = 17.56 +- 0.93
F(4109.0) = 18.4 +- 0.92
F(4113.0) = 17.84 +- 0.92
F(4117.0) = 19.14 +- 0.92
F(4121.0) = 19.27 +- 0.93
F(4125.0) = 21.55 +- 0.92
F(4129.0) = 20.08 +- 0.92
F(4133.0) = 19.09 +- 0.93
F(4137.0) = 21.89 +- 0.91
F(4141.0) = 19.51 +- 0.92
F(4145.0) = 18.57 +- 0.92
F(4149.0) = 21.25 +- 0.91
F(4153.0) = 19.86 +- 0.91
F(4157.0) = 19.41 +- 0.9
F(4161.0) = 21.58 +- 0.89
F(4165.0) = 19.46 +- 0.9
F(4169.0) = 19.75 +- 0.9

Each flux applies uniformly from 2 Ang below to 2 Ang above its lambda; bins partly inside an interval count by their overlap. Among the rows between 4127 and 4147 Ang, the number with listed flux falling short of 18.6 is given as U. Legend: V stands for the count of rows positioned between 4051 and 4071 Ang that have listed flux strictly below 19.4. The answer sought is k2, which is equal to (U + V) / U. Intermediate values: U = 1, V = 2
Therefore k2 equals 3.0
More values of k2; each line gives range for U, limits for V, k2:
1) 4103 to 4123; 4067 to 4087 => 1.7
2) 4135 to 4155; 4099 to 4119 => 6.0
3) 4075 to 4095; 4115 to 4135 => 4.0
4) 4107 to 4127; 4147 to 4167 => 1.0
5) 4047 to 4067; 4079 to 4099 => 2.0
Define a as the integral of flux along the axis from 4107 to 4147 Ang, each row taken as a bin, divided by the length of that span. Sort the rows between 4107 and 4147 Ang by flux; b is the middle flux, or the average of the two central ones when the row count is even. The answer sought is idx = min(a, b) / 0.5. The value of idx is 38.4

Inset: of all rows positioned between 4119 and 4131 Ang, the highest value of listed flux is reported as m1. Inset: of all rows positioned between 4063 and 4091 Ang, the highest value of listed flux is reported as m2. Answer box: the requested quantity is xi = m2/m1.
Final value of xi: 1.05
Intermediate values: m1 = 21.55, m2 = 22.66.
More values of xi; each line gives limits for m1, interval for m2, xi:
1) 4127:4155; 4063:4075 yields 0.91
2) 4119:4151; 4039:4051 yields 0.99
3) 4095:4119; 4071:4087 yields 1.18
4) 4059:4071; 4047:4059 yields 1.08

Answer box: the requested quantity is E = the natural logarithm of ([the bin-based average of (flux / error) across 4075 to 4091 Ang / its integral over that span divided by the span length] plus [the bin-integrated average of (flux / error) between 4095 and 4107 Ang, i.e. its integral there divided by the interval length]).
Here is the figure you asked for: 3.71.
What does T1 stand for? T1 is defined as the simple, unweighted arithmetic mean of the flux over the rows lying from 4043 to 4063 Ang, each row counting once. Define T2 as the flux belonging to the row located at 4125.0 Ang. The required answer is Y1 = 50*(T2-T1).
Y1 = 104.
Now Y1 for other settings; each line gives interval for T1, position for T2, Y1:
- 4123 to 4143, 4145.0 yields -93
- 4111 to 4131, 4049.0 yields 100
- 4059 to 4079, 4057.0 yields -26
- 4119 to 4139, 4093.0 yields -79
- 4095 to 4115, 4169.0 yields 100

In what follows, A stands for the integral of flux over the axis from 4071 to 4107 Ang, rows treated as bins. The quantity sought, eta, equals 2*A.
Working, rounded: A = 694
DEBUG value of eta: 1388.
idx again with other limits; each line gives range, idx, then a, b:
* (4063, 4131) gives 38.3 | 19.3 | 19.1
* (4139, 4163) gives 39.4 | 20.0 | 19.7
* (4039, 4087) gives 39.6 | 19.8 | 19.9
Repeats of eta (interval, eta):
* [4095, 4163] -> 2640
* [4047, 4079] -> 1249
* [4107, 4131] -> 930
